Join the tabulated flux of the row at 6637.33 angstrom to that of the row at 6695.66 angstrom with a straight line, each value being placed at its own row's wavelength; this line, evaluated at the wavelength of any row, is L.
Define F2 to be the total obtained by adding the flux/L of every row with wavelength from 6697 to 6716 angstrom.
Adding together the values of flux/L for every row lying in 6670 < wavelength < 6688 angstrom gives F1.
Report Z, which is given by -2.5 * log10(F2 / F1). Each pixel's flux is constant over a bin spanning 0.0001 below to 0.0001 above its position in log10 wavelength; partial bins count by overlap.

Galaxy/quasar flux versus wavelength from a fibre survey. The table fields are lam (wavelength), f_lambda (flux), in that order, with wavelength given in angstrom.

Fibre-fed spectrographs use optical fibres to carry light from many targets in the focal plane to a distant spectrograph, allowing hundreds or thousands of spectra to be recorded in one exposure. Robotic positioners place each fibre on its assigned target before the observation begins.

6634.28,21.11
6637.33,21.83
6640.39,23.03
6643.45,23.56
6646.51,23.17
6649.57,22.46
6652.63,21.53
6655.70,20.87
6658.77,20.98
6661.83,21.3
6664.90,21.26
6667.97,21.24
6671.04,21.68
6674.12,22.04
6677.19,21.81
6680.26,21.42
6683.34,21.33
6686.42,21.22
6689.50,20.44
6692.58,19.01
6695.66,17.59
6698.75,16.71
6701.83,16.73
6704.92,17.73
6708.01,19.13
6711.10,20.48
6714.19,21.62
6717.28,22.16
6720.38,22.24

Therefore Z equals 0.028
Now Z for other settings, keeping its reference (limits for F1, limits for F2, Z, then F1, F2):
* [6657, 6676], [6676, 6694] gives -0.047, 6.5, 6.81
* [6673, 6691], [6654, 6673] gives 0.083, 6.9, 6.39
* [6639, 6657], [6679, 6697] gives -0.045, 6.4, 6.66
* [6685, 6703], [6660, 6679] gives -0.057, 6.3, 6.64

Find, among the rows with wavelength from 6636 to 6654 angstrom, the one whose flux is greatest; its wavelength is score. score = 6643.45 angstrom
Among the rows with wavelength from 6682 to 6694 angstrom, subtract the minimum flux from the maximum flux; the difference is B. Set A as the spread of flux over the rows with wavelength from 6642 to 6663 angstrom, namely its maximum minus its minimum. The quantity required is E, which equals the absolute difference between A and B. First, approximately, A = 2.7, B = 2.3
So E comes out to 0.4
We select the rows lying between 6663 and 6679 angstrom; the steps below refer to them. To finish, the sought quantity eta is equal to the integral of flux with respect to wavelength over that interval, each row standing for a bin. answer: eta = 346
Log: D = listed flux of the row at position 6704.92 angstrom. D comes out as 17.73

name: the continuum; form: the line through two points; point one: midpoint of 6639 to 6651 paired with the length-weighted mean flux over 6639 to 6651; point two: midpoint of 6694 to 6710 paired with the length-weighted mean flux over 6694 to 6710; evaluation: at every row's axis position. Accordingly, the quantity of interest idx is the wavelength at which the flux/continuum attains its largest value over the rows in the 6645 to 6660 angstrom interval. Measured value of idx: 6646.51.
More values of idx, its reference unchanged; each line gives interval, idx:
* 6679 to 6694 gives 6686.42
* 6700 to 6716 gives 6714.19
